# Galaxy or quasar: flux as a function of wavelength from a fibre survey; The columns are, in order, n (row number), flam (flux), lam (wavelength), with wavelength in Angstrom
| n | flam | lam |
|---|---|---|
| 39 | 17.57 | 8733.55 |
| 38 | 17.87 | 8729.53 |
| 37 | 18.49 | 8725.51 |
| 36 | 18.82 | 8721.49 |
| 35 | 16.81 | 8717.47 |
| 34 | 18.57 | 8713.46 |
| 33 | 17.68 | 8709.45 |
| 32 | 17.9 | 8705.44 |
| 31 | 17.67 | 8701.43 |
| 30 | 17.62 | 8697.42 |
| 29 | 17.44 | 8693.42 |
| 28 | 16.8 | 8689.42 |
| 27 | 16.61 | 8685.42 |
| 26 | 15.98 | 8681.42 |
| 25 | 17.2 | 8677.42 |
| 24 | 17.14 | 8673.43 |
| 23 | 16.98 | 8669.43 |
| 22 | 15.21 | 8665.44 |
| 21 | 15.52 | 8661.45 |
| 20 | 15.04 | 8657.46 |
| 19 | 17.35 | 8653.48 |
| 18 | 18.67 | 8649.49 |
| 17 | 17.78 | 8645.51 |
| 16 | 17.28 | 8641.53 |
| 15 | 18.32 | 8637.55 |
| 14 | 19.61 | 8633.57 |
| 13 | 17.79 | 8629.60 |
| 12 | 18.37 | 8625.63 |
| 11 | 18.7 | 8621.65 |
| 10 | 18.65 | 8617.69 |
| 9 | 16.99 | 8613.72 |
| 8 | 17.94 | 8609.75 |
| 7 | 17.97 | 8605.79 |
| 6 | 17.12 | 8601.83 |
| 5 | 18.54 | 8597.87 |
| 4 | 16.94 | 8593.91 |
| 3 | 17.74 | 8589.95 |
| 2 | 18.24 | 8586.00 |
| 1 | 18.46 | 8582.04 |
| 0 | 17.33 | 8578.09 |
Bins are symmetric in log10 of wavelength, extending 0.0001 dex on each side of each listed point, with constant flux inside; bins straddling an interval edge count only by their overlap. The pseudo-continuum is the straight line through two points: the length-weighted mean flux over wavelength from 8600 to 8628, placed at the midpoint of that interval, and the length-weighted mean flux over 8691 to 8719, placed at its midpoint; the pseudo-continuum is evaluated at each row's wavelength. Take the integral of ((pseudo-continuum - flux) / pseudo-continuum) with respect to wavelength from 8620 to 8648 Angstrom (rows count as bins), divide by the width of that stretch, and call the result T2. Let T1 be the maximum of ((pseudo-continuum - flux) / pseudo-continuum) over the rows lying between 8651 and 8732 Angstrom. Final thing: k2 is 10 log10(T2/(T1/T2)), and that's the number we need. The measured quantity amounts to -26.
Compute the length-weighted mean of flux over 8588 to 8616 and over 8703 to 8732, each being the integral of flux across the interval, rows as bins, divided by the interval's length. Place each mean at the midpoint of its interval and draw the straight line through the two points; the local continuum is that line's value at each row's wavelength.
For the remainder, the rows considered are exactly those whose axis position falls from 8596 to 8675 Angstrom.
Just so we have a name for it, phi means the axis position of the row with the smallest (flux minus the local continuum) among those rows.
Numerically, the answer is 8657.46 Angstrom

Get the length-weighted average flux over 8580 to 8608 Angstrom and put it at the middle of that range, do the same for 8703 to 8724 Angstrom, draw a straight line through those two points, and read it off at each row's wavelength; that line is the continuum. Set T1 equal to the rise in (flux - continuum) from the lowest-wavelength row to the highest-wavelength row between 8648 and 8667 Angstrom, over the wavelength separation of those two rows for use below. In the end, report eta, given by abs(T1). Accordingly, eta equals 0.22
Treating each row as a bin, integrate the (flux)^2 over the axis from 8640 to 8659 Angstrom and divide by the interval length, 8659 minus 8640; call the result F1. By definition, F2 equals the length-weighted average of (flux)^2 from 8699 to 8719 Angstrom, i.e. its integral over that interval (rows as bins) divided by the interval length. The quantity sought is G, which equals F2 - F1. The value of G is 15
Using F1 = 300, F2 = 315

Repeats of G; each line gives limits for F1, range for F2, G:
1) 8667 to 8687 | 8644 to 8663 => 6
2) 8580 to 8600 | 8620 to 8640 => 20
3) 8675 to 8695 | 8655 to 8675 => -26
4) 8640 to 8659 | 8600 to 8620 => 16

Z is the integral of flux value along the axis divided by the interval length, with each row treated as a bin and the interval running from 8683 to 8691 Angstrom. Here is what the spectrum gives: 16.7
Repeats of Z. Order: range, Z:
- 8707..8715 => 18.1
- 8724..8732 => 18.1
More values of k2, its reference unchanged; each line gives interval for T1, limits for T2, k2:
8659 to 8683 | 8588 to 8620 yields -29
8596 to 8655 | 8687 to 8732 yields -31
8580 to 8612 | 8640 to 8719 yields -16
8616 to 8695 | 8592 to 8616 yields -25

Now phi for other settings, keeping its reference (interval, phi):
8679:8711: 8681.42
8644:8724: 8657.46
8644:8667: 8657.46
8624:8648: 8641.53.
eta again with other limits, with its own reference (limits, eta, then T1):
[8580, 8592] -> 0.09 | -0.092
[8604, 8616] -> 0.12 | -0.124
